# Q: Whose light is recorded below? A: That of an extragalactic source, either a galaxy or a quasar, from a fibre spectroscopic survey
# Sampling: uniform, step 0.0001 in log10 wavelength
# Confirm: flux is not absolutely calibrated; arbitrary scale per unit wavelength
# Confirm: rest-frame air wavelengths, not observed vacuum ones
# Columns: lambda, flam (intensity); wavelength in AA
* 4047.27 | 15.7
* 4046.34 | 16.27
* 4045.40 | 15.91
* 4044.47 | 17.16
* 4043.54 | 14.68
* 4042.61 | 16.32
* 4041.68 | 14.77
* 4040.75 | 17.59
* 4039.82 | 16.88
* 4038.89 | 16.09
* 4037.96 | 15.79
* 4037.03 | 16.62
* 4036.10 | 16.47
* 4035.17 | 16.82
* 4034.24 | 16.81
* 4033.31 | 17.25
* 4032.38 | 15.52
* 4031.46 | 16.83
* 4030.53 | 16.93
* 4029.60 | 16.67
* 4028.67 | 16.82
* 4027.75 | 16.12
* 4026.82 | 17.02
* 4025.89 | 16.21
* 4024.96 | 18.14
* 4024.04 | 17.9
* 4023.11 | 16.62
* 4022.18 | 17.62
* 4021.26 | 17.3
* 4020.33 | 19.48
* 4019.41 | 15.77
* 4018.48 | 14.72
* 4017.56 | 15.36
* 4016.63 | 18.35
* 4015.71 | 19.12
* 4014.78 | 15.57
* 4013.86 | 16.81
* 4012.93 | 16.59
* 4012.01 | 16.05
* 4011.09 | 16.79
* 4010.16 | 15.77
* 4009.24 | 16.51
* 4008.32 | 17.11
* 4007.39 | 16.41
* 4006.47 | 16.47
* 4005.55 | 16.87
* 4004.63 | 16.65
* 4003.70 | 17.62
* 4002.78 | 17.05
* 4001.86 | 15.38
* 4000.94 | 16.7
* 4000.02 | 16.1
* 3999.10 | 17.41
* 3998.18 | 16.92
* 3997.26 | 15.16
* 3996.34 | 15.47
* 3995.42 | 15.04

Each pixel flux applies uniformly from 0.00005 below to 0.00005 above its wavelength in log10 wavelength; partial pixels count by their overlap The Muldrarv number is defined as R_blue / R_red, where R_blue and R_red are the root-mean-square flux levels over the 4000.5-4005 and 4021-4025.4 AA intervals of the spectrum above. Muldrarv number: 0.95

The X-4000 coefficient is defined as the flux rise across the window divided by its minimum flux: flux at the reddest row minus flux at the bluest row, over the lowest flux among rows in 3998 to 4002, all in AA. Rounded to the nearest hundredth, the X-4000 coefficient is -0.10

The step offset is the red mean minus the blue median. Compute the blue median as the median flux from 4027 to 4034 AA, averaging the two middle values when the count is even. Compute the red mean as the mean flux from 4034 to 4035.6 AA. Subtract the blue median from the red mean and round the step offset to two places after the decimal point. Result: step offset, -0.01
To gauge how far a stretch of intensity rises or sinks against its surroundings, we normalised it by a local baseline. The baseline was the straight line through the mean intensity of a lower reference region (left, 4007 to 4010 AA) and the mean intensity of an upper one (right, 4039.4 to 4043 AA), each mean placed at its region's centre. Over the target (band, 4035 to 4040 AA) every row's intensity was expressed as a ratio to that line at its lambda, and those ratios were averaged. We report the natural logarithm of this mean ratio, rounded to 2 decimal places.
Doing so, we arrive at 0.00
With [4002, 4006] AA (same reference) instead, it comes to 0.02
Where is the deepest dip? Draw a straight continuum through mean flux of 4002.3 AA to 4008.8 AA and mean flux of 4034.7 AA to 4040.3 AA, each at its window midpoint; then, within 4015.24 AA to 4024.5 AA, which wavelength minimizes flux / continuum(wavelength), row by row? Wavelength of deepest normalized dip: 4018.48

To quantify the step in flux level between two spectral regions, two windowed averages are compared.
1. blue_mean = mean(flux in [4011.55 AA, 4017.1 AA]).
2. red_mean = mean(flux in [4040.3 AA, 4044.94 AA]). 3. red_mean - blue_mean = -1.0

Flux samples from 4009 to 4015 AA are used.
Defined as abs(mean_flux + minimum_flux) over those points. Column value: 31.9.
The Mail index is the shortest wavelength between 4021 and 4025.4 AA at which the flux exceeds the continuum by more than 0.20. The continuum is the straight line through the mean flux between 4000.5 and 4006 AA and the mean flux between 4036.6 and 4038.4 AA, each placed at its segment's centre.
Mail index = 4021.26 AA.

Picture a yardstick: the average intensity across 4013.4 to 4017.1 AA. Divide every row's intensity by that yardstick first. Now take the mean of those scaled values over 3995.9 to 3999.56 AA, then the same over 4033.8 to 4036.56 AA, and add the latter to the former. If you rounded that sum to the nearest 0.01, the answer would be 1.89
